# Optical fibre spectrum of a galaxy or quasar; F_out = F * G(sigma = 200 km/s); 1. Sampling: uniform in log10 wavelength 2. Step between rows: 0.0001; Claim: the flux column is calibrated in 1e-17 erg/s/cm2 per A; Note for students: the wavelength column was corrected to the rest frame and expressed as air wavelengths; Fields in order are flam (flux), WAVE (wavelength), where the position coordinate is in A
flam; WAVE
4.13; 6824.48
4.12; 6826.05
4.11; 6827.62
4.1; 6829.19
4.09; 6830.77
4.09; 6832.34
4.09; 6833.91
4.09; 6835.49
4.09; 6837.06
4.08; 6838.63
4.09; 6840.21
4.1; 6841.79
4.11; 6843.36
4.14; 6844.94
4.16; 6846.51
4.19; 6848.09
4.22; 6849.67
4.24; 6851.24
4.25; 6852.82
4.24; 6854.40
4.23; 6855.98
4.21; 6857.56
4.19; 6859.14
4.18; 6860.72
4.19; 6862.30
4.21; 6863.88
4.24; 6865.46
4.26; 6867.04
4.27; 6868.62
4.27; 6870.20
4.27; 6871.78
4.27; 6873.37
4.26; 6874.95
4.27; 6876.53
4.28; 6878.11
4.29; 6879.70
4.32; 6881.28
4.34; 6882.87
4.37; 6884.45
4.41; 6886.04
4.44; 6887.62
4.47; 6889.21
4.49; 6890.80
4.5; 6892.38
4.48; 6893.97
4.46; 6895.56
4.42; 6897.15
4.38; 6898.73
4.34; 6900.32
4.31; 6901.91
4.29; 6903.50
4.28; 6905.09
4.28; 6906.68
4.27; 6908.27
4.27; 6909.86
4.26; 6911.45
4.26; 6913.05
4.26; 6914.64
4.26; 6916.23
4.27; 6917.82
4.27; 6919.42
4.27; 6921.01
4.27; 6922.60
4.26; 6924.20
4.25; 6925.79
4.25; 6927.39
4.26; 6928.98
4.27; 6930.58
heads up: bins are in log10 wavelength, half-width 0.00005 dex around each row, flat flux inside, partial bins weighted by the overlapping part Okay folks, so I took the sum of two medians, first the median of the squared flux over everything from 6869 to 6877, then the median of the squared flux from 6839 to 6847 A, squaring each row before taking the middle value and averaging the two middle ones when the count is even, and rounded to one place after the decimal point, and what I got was 35.1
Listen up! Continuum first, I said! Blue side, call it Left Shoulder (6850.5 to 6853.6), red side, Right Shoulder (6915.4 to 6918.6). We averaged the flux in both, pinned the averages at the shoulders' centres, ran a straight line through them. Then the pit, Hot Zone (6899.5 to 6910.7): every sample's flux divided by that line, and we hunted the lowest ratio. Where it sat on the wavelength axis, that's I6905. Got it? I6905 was 6909.86 A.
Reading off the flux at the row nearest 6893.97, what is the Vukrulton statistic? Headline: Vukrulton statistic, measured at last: 4.48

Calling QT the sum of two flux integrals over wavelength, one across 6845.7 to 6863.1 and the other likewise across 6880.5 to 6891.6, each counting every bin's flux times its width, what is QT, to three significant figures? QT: 122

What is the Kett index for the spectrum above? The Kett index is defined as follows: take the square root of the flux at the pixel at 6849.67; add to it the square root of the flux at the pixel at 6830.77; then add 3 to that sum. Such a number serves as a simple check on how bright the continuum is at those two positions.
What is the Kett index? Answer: 7.08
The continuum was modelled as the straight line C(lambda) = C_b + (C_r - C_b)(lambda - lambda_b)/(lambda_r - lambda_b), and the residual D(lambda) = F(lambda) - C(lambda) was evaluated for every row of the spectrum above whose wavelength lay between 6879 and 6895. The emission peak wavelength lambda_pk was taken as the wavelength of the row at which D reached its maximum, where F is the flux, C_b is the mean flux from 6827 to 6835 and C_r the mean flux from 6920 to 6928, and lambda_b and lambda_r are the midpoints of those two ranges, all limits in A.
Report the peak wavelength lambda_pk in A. 6892.38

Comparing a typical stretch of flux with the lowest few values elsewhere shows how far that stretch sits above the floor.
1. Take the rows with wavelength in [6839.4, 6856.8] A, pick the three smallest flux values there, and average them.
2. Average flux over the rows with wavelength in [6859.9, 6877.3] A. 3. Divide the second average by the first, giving 1.04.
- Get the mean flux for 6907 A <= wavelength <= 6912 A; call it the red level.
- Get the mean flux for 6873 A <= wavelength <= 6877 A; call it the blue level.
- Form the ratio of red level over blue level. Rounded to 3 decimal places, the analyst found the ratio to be 1.000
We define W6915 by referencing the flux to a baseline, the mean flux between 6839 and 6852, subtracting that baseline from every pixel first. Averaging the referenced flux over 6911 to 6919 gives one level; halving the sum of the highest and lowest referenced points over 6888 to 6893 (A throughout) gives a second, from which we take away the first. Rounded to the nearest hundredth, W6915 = 0.22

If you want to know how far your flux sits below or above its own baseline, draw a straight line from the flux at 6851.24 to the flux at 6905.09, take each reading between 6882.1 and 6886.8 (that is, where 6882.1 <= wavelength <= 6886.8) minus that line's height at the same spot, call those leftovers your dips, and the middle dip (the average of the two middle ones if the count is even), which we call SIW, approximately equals 0.11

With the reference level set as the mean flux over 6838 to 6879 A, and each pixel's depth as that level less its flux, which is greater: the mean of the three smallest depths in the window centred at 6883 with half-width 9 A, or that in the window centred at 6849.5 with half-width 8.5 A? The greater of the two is -0.035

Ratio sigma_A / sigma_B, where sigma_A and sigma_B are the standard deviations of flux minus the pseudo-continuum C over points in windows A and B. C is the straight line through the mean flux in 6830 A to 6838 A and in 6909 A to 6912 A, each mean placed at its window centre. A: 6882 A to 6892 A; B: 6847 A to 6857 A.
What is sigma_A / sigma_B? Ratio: 2.9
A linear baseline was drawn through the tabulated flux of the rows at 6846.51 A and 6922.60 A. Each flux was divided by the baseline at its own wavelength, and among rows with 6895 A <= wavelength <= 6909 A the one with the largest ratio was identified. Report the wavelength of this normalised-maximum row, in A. 6895.56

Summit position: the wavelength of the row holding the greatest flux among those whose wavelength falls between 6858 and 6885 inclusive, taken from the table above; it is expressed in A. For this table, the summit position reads 6884.45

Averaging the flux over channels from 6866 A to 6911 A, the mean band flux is 4.34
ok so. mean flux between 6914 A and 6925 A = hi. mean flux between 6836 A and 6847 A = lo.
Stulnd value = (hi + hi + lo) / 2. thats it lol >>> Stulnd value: 6.32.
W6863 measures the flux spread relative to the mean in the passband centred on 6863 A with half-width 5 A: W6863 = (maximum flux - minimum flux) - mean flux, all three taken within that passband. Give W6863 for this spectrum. -4.13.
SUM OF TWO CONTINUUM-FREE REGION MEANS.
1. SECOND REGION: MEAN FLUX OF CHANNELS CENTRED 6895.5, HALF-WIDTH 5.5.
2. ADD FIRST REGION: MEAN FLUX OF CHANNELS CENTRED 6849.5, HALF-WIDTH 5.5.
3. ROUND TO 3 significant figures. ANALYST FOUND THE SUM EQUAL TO 8.64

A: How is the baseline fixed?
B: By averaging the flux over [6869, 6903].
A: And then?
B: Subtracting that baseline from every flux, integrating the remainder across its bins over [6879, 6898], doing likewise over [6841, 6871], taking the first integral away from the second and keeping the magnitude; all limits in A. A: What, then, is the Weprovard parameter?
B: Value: 5.7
